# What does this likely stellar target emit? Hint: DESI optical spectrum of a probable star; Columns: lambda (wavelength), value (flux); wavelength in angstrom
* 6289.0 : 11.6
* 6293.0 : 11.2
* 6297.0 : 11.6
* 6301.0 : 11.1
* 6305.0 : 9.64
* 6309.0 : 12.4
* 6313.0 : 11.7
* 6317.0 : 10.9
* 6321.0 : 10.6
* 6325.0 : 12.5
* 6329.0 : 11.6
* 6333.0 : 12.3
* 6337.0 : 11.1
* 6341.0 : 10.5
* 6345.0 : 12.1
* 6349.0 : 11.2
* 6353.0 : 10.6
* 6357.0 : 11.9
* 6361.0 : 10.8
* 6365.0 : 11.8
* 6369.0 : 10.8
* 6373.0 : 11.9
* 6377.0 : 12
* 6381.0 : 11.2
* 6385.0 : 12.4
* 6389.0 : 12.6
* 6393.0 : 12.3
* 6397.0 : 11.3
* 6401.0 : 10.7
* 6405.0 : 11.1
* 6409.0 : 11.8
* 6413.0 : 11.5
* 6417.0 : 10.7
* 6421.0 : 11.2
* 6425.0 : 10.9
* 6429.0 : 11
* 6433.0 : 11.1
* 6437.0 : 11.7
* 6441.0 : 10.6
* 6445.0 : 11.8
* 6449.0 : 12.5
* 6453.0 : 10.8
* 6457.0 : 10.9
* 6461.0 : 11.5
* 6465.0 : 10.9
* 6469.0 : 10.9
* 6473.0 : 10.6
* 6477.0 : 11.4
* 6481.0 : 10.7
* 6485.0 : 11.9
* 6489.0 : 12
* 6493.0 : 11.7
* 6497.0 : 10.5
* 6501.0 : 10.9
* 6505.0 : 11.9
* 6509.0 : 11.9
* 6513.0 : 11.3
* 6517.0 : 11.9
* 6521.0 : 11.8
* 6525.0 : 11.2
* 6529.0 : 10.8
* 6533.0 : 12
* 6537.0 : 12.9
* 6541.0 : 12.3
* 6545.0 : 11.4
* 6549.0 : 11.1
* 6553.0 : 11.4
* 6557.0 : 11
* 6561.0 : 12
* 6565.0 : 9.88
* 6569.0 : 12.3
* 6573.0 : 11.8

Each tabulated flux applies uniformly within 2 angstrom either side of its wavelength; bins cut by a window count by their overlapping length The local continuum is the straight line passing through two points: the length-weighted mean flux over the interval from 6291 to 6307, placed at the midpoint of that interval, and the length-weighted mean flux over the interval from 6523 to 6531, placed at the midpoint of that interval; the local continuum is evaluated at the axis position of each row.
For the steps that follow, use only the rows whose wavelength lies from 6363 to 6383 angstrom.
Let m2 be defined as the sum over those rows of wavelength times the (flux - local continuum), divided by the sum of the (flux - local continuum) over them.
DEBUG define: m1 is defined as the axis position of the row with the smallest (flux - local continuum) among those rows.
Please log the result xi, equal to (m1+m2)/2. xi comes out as 6371.0 angstrom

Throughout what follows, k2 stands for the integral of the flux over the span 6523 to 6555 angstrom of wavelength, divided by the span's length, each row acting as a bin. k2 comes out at 11.6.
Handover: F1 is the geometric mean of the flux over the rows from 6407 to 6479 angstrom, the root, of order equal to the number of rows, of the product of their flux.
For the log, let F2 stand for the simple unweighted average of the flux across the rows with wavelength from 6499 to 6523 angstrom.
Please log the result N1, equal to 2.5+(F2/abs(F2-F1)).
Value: 30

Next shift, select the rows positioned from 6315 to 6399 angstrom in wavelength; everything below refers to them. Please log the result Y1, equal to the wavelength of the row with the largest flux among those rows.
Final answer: 6389.0 angstrom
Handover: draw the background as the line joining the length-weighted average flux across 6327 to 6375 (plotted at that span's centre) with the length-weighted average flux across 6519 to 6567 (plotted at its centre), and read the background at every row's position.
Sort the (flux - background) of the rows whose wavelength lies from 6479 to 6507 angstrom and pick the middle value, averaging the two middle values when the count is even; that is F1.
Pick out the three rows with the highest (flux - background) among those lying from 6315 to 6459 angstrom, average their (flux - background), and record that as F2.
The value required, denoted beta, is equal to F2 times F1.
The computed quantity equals 0.3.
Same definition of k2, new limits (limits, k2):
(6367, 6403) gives 11.7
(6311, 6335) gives 11.6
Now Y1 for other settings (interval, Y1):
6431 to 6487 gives 6449.0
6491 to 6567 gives 6537.0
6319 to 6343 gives 6325.0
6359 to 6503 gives 6389.0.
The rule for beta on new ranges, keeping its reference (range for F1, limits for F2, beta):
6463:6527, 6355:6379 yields -0.1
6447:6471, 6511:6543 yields -0.5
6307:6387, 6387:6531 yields 0.3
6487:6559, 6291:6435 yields 0.1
